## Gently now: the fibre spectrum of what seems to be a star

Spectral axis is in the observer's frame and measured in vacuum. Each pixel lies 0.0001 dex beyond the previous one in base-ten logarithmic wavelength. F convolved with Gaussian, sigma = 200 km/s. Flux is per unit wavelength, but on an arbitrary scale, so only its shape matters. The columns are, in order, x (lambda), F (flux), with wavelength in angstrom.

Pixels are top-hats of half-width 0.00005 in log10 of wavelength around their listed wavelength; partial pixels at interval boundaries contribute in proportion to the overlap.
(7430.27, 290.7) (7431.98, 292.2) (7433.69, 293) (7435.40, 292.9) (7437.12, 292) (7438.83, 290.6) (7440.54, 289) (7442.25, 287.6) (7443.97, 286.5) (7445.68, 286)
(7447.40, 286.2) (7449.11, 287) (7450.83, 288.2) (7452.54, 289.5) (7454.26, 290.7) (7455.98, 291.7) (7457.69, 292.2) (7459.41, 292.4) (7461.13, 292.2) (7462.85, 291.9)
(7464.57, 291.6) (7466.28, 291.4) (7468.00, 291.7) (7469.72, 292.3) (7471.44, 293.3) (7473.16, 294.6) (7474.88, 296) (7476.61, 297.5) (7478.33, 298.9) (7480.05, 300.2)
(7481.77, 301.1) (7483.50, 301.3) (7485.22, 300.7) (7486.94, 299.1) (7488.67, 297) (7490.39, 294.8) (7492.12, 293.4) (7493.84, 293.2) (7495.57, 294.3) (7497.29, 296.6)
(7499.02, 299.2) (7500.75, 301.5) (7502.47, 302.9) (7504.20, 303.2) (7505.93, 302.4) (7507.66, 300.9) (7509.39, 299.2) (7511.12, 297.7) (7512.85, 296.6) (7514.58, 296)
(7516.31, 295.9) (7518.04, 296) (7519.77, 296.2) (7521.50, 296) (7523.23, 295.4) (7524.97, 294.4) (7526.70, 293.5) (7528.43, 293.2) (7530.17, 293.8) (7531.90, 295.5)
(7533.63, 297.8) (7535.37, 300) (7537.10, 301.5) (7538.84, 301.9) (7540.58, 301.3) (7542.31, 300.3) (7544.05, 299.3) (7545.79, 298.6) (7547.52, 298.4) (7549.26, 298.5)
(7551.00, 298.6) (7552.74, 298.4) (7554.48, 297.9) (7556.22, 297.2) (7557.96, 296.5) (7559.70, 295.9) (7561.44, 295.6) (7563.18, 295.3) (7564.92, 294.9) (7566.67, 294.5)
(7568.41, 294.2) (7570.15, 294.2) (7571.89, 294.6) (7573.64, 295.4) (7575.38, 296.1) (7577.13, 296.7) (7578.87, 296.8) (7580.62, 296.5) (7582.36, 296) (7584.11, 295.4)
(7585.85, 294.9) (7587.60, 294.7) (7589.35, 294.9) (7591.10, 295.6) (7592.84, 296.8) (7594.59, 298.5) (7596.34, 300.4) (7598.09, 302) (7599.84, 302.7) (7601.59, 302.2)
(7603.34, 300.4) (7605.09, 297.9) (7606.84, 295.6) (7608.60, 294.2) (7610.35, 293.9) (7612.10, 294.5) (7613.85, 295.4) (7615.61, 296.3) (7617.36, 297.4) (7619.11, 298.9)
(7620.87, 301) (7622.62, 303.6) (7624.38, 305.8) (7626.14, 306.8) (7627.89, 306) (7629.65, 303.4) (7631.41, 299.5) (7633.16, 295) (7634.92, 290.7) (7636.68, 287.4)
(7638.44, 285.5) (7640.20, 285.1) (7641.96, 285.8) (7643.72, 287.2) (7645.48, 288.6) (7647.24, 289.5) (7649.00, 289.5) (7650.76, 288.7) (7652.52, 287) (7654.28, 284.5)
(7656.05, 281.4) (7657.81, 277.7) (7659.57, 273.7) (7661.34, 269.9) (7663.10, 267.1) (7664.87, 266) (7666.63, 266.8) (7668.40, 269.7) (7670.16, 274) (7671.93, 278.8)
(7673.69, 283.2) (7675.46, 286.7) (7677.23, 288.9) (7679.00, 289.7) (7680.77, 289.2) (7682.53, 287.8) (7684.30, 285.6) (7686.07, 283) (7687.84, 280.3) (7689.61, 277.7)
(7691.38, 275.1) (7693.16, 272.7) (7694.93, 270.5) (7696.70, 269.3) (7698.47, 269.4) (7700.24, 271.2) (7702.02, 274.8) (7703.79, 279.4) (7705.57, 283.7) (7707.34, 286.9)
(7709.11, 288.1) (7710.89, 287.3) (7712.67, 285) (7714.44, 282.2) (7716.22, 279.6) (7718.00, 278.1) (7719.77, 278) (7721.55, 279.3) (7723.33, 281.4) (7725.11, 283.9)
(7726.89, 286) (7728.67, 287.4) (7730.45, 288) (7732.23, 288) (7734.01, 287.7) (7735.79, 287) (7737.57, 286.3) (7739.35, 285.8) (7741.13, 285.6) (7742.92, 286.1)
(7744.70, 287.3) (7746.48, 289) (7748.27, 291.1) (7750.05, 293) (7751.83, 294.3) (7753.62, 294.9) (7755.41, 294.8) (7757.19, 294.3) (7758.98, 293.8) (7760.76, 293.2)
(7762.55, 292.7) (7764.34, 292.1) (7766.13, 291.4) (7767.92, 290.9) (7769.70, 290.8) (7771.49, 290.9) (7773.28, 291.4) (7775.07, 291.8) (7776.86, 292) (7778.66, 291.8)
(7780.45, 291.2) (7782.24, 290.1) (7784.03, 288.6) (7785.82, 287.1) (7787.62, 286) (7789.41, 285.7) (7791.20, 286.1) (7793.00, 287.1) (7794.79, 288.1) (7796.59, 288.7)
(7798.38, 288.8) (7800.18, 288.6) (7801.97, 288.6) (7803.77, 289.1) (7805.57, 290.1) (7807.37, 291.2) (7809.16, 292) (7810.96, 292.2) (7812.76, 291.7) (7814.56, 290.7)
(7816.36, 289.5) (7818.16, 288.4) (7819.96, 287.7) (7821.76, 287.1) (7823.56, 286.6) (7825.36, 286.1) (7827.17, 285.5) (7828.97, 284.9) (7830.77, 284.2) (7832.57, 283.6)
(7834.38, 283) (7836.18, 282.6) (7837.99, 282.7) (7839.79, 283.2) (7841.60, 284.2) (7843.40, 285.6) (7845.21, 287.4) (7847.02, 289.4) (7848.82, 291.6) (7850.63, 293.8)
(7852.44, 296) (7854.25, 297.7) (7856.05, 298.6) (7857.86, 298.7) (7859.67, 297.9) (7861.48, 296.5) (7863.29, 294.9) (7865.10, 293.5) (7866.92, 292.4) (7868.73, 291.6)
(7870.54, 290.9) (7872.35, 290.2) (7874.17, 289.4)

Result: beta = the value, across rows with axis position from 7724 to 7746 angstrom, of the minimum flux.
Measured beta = 283.9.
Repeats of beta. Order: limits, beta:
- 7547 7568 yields 294.5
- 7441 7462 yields 286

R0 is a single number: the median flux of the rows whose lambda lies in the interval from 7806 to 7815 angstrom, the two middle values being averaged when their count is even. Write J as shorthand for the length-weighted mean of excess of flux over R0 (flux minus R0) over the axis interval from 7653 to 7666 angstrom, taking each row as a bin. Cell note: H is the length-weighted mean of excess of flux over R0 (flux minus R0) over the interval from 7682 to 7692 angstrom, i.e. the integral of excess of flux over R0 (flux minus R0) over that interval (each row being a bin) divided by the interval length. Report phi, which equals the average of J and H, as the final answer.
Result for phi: -14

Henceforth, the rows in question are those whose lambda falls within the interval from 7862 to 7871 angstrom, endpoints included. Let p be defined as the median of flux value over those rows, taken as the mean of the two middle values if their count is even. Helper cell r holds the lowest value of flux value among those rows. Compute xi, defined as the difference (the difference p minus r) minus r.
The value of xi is -289.4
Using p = 292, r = 290.9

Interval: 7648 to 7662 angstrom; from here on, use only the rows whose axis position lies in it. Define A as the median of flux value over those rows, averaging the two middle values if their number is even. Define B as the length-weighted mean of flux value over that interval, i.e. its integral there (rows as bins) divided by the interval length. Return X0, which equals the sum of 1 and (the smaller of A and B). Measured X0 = 283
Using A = 283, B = 282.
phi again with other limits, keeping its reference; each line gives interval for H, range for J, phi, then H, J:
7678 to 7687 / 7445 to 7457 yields -4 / -5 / -3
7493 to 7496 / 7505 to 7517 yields 4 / 2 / 7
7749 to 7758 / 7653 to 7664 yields -7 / 3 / -16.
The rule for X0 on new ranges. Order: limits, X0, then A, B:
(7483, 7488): 301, 301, 300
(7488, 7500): 296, 295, 296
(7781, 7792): 288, 287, 288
